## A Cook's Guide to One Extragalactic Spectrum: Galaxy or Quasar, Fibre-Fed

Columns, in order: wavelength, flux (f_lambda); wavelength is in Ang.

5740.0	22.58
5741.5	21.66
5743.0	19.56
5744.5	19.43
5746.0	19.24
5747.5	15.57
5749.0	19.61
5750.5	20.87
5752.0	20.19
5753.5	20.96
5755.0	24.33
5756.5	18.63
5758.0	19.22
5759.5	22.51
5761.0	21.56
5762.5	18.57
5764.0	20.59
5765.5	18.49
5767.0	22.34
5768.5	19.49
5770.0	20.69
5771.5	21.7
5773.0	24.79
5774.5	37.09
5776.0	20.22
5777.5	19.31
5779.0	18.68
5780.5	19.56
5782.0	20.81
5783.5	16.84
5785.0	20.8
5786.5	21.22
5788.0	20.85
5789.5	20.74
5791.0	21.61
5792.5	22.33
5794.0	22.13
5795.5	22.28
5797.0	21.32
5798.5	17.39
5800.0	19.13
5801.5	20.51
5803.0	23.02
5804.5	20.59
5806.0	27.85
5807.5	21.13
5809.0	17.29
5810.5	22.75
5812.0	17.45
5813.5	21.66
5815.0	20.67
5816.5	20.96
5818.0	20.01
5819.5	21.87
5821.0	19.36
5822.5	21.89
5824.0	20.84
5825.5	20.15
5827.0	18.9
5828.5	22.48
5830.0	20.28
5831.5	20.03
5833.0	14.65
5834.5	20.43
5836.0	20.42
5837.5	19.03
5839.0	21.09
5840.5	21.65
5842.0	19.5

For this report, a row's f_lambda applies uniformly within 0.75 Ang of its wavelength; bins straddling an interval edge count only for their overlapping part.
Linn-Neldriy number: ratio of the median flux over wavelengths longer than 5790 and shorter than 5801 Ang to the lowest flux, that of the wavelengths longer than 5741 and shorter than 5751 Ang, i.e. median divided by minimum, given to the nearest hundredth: 1.39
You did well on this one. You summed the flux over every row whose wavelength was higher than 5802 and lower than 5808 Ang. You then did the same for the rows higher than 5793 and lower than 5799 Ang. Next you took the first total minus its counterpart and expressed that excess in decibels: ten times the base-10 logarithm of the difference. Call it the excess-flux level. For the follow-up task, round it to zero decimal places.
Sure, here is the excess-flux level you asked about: 10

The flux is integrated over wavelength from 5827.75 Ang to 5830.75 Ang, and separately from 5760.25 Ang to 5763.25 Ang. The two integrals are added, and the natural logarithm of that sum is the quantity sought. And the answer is 4.82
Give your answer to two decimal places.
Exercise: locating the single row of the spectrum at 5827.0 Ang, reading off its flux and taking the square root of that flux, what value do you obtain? 4.35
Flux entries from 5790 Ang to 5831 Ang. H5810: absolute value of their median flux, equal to 20.96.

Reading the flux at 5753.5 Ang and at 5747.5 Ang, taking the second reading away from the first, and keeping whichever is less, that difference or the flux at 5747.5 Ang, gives 5.4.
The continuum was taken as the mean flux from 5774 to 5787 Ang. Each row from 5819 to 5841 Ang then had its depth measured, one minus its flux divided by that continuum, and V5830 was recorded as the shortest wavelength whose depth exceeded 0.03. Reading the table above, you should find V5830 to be 5821.0 Ang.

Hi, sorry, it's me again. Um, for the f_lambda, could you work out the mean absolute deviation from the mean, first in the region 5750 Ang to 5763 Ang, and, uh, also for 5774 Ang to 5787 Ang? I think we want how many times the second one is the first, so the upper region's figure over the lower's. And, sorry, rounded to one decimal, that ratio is 2.4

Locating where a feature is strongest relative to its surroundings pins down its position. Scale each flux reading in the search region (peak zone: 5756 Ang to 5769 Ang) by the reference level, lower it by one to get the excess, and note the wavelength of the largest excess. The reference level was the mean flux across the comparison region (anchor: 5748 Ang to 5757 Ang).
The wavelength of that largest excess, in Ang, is 5759.5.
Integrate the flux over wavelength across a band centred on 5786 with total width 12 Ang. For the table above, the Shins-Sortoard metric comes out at 244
